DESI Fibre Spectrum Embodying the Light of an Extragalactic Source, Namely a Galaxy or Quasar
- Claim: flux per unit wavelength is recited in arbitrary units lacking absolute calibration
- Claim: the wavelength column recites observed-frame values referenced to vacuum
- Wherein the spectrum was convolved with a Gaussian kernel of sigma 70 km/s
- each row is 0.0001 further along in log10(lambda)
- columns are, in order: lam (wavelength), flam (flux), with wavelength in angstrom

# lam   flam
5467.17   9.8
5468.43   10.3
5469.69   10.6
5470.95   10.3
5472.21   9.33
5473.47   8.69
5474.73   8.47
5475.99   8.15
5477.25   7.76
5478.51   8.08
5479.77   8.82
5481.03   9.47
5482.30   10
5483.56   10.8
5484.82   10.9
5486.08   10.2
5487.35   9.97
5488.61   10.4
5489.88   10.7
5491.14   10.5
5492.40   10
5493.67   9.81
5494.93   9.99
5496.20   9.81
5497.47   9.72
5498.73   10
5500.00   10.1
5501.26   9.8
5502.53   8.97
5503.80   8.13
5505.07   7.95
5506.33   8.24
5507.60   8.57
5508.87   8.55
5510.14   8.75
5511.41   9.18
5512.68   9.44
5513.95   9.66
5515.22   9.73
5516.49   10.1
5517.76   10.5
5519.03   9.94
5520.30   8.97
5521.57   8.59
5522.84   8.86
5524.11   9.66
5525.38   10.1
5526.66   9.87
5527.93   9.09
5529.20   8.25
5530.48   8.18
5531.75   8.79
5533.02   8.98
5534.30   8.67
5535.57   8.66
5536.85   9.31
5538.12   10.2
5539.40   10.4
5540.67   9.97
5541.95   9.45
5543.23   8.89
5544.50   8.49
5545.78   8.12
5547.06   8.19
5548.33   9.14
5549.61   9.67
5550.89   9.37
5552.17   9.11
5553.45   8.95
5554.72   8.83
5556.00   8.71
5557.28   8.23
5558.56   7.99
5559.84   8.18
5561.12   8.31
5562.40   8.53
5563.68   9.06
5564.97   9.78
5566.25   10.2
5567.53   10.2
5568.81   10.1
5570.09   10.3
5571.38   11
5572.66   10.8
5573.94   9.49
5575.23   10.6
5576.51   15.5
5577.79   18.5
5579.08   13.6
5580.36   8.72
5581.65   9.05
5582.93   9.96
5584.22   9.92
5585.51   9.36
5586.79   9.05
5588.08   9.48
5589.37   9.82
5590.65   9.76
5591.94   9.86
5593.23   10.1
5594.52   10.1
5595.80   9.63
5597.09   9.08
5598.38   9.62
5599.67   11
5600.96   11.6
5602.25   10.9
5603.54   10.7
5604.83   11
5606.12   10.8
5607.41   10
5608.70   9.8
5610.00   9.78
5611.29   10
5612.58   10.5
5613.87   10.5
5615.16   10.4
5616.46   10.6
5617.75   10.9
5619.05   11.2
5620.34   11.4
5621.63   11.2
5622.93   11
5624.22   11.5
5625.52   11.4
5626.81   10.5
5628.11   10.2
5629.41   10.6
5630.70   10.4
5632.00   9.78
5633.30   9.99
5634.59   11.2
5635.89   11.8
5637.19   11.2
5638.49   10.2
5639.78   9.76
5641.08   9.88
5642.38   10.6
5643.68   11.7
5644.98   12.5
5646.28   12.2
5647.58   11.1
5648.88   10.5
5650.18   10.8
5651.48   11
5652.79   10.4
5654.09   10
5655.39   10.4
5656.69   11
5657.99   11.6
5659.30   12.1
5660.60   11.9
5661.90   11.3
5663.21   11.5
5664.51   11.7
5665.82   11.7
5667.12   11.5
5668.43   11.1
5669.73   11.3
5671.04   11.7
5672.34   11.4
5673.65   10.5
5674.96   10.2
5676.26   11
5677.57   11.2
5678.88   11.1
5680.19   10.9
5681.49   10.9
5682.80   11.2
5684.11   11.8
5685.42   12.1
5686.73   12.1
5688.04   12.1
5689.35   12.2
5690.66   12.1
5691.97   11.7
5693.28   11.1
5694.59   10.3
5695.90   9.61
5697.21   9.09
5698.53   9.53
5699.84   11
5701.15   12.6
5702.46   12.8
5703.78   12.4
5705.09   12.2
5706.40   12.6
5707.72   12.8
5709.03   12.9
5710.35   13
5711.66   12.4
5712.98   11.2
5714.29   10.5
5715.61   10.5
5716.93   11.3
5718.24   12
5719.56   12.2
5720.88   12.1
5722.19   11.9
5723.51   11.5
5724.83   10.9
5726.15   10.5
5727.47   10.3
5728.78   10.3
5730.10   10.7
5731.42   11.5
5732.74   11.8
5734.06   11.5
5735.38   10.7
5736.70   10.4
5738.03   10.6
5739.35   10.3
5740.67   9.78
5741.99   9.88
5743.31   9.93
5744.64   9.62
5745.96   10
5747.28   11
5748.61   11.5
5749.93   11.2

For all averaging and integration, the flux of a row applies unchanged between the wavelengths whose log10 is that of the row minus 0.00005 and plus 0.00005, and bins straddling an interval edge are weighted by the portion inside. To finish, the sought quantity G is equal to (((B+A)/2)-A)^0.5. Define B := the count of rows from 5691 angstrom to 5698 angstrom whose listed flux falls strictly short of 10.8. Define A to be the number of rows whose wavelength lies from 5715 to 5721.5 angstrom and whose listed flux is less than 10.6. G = 1.0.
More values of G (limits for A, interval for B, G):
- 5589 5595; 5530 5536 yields 0.0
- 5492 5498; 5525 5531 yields 0.0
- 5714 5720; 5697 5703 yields 0.0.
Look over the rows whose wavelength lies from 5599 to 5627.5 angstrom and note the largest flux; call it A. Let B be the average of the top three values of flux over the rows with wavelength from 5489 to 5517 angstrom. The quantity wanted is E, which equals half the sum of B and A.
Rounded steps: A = 11.6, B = 10.4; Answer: 11.02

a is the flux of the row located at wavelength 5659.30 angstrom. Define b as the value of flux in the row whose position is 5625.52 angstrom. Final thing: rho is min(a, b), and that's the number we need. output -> 11.4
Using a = 12.1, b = 11.4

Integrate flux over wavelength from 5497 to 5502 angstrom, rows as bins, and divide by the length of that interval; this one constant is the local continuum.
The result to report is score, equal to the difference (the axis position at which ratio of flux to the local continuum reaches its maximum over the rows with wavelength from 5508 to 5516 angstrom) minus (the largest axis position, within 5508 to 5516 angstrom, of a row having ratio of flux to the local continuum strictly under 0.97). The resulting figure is 2.5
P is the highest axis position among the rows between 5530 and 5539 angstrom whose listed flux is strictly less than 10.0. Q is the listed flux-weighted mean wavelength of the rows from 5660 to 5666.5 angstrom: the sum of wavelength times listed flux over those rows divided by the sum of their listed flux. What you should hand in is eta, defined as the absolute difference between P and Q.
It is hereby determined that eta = 126.4 angstrom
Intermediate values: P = 5536.85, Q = 5663.2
